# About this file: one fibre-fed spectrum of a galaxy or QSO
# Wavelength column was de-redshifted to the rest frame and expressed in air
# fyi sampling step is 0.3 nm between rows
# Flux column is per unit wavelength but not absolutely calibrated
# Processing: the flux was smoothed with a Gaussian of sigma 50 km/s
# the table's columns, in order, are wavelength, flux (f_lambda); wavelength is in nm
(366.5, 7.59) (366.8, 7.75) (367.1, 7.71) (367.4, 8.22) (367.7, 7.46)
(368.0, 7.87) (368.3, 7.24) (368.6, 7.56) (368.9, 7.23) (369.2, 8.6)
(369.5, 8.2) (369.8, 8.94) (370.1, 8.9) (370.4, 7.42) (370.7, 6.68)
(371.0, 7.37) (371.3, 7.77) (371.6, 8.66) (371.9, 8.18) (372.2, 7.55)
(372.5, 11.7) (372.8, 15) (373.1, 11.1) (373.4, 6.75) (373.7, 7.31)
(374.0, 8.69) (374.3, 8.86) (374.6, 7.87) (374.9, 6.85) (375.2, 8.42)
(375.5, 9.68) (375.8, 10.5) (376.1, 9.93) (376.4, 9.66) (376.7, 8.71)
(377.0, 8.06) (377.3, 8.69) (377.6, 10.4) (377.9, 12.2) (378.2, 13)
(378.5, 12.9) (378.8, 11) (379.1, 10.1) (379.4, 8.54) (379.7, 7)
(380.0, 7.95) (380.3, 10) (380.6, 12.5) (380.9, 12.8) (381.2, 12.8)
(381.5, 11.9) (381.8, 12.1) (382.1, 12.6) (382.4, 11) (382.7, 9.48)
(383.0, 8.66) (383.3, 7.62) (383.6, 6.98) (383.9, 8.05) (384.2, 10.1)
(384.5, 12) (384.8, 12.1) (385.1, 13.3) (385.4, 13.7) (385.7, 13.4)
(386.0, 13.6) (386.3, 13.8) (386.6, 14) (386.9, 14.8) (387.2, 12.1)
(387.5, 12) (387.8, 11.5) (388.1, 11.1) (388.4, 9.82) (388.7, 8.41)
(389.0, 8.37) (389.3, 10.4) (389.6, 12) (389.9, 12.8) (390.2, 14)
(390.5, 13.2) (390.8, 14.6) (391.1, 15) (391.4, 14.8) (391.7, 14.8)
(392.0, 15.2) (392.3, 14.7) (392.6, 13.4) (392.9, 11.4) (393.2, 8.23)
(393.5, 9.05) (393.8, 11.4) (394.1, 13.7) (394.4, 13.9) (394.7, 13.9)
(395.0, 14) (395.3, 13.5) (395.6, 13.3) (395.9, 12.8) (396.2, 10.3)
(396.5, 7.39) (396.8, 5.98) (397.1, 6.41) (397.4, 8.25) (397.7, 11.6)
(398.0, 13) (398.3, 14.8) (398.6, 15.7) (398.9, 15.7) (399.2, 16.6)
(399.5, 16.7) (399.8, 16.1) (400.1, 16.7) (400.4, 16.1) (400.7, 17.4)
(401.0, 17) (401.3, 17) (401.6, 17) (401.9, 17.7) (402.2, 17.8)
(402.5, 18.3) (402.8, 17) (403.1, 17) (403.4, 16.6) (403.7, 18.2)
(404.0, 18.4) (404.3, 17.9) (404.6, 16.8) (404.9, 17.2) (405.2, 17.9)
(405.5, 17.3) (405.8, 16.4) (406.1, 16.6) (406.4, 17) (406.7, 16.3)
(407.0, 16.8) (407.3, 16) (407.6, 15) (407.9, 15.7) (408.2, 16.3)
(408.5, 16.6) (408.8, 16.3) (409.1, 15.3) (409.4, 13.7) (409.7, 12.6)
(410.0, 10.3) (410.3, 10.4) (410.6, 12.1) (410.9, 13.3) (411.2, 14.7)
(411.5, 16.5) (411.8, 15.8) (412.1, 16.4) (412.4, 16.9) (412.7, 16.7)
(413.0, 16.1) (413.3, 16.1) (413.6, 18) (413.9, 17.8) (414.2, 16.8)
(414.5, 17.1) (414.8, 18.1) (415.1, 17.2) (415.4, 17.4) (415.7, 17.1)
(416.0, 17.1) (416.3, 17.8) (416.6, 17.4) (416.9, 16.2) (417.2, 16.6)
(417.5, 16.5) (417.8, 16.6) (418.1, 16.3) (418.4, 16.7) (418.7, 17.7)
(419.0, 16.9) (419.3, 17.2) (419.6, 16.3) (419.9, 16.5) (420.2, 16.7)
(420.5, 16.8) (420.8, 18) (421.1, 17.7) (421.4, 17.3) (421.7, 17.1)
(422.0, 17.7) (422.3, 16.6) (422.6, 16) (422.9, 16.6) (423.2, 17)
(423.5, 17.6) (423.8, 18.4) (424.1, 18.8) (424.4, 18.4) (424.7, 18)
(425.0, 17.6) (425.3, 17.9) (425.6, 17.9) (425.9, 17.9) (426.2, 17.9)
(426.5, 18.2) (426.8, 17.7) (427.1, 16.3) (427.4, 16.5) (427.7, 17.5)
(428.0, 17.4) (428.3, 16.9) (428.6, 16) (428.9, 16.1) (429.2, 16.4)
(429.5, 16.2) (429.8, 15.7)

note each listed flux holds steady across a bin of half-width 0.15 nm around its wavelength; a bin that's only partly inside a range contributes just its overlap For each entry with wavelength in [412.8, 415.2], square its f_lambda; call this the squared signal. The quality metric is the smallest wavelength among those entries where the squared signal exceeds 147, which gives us 413.0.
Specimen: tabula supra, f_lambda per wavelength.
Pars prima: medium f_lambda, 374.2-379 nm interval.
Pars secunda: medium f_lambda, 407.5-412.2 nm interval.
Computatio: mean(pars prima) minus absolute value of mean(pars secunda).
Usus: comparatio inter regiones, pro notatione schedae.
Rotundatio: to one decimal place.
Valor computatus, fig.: -4.6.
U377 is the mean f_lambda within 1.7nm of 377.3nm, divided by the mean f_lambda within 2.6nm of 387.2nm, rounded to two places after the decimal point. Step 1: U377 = 0.87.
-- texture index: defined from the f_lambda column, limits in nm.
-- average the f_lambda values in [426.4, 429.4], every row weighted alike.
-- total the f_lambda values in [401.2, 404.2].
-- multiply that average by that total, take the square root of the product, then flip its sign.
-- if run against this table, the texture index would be -54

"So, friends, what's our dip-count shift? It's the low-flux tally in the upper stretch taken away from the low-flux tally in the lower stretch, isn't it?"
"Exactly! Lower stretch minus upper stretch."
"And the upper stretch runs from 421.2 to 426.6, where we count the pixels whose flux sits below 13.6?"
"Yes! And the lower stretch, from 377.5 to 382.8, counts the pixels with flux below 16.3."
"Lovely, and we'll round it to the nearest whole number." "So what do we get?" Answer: 18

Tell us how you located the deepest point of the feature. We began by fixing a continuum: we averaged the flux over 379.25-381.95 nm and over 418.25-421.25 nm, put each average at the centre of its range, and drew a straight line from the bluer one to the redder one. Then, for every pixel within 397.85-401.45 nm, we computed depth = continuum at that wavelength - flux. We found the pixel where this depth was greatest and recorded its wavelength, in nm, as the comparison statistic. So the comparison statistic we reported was 398.0 nm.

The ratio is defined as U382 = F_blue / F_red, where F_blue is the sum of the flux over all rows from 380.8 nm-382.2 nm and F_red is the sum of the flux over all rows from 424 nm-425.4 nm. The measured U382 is 0.69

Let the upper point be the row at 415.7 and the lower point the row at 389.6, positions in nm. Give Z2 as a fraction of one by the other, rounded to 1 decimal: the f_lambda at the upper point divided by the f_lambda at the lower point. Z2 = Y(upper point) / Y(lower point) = 1.4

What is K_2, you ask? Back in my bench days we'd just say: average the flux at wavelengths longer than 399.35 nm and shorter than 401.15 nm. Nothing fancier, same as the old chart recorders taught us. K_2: 16.7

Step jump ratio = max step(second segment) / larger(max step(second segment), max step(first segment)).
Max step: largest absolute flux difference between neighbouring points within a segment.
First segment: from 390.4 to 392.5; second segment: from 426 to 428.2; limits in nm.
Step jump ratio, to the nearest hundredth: 1.00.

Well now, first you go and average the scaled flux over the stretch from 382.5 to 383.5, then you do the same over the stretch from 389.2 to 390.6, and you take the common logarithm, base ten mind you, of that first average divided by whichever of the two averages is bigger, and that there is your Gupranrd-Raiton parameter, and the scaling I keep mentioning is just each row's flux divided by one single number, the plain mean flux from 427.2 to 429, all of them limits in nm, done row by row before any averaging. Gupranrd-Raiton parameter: -0.16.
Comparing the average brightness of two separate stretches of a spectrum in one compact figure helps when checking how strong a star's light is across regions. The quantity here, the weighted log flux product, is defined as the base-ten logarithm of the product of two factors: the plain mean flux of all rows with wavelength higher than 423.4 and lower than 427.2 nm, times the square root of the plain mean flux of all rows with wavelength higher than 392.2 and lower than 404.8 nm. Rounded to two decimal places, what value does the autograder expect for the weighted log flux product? 1.83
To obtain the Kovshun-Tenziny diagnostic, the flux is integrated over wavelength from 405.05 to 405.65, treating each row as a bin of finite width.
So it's 10.6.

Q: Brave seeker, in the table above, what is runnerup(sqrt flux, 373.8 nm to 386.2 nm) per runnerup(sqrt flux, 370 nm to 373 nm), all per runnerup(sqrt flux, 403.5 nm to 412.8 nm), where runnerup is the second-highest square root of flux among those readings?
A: 0.25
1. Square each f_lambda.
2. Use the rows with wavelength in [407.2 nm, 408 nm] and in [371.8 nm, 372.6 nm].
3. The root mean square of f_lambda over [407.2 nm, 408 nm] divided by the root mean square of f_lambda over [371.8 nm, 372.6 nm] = 1.67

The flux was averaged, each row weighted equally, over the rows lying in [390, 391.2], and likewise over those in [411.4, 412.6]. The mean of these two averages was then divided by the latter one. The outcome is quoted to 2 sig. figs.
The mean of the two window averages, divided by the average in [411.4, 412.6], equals 0.93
